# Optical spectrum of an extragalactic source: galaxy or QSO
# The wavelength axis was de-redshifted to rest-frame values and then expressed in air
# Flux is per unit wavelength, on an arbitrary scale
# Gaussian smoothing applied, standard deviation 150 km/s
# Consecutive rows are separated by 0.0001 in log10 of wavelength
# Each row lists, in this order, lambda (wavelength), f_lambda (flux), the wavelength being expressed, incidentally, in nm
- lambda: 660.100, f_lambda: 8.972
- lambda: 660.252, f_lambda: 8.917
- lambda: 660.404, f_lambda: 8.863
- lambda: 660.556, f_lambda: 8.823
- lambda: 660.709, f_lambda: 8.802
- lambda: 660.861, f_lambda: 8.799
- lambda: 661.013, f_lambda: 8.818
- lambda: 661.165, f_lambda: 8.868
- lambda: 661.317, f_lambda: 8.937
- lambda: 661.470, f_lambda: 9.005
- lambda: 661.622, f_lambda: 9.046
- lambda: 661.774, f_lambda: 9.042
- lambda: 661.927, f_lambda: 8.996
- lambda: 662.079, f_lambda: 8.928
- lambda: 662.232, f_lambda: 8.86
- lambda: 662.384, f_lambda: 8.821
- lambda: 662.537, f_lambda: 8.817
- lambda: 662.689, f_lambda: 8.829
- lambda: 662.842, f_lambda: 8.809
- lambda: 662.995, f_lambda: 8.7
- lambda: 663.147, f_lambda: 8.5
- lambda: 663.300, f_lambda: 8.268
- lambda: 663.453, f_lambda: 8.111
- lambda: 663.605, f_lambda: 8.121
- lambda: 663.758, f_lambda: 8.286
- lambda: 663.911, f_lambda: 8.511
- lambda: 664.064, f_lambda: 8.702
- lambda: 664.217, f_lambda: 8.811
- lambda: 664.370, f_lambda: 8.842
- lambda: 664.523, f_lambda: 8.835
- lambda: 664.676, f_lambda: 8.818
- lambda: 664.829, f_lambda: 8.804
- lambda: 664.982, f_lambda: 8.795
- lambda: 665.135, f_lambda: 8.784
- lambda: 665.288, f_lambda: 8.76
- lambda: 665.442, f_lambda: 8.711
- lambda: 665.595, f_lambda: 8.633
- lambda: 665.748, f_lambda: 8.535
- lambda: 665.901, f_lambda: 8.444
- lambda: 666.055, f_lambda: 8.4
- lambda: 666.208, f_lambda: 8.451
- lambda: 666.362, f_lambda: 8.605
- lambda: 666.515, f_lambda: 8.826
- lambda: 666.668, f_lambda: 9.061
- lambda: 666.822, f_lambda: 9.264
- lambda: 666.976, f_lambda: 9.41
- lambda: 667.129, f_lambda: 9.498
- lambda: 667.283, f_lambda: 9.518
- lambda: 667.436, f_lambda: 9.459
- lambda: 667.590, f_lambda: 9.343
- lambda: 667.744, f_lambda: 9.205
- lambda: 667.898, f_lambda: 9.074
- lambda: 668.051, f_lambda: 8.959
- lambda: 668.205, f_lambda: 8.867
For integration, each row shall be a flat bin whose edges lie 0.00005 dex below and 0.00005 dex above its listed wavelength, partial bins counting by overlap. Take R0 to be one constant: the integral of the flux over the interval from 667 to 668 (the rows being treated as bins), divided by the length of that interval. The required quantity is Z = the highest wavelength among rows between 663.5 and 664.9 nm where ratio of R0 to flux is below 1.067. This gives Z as 664.829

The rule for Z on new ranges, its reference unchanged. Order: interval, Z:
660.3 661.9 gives 661.774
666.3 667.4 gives 667.283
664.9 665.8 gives 665.135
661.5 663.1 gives 662.842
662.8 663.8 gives 662.842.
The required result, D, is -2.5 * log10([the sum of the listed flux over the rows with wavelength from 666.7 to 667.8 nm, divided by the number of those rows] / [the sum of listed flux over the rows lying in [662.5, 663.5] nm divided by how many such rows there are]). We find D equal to -0.098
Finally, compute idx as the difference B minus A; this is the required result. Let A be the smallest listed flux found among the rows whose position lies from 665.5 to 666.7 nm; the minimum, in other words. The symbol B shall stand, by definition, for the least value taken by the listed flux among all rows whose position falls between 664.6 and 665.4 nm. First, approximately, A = 8.4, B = 8.76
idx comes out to 0.4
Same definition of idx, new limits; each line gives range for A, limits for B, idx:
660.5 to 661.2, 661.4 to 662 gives 0.2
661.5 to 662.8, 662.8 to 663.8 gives -0.7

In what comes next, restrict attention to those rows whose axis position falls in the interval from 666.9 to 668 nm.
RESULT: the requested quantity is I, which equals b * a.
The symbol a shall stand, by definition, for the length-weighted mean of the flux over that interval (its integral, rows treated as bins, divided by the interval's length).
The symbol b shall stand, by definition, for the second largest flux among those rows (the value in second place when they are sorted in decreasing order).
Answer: 88.9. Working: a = 9.36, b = 9.498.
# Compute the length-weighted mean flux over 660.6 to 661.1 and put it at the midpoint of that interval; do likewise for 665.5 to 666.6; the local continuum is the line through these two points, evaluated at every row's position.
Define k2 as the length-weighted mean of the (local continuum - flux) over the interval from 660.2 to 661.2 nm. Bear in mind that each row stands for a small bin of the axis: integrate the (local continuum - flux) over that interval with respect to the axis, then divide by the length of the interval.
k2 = -0.03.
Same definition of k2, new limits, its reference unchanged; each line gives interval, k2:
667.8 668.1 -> -0.55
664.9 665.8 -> -0.11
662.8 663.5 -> 0.22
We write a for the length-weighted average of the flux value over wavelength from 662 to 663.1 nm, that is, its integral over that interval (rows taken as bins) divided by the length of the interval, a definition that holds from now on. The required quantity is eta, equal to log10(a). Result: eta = 0.945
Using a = 8.82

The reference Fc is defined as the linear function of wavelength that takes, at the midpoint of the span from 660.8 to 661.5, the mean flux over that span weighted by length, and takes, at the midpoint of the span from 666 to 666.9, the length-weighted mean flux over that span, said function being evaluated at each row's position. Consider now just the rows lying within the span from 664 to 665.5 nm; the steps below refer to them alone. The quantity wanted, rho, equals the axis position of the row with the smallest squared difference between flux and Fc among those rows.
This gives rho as 664.829 nm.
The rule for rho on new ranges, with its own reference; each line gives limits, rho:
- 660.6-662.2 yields 661.165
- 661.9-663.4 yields 662.232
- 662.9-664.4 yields 664.217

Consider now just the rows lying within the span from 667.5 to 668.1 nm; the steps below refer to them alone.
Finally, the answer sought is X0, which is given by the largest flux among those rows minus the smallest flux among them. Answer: 0.4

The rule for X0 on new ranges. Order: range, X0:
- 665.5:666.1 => 0.2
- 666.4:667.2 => 0.7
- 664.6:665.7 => 0.2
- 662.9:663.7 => 0.6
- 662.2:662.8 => 0.0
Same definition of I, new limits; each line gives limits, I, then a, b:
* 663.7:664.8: 76.8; 8.70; 8.835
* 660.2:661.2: 78.4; 8.84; 8.868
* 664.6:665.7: 77.1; 8.75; 8.804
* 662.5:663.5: 75.7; 8.58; 8.817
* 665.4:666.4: 73.6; 8.53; 8.633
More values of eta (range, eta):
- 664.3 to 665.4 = 0.944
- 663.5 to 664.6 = 0.933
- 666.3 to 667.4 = 0.964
